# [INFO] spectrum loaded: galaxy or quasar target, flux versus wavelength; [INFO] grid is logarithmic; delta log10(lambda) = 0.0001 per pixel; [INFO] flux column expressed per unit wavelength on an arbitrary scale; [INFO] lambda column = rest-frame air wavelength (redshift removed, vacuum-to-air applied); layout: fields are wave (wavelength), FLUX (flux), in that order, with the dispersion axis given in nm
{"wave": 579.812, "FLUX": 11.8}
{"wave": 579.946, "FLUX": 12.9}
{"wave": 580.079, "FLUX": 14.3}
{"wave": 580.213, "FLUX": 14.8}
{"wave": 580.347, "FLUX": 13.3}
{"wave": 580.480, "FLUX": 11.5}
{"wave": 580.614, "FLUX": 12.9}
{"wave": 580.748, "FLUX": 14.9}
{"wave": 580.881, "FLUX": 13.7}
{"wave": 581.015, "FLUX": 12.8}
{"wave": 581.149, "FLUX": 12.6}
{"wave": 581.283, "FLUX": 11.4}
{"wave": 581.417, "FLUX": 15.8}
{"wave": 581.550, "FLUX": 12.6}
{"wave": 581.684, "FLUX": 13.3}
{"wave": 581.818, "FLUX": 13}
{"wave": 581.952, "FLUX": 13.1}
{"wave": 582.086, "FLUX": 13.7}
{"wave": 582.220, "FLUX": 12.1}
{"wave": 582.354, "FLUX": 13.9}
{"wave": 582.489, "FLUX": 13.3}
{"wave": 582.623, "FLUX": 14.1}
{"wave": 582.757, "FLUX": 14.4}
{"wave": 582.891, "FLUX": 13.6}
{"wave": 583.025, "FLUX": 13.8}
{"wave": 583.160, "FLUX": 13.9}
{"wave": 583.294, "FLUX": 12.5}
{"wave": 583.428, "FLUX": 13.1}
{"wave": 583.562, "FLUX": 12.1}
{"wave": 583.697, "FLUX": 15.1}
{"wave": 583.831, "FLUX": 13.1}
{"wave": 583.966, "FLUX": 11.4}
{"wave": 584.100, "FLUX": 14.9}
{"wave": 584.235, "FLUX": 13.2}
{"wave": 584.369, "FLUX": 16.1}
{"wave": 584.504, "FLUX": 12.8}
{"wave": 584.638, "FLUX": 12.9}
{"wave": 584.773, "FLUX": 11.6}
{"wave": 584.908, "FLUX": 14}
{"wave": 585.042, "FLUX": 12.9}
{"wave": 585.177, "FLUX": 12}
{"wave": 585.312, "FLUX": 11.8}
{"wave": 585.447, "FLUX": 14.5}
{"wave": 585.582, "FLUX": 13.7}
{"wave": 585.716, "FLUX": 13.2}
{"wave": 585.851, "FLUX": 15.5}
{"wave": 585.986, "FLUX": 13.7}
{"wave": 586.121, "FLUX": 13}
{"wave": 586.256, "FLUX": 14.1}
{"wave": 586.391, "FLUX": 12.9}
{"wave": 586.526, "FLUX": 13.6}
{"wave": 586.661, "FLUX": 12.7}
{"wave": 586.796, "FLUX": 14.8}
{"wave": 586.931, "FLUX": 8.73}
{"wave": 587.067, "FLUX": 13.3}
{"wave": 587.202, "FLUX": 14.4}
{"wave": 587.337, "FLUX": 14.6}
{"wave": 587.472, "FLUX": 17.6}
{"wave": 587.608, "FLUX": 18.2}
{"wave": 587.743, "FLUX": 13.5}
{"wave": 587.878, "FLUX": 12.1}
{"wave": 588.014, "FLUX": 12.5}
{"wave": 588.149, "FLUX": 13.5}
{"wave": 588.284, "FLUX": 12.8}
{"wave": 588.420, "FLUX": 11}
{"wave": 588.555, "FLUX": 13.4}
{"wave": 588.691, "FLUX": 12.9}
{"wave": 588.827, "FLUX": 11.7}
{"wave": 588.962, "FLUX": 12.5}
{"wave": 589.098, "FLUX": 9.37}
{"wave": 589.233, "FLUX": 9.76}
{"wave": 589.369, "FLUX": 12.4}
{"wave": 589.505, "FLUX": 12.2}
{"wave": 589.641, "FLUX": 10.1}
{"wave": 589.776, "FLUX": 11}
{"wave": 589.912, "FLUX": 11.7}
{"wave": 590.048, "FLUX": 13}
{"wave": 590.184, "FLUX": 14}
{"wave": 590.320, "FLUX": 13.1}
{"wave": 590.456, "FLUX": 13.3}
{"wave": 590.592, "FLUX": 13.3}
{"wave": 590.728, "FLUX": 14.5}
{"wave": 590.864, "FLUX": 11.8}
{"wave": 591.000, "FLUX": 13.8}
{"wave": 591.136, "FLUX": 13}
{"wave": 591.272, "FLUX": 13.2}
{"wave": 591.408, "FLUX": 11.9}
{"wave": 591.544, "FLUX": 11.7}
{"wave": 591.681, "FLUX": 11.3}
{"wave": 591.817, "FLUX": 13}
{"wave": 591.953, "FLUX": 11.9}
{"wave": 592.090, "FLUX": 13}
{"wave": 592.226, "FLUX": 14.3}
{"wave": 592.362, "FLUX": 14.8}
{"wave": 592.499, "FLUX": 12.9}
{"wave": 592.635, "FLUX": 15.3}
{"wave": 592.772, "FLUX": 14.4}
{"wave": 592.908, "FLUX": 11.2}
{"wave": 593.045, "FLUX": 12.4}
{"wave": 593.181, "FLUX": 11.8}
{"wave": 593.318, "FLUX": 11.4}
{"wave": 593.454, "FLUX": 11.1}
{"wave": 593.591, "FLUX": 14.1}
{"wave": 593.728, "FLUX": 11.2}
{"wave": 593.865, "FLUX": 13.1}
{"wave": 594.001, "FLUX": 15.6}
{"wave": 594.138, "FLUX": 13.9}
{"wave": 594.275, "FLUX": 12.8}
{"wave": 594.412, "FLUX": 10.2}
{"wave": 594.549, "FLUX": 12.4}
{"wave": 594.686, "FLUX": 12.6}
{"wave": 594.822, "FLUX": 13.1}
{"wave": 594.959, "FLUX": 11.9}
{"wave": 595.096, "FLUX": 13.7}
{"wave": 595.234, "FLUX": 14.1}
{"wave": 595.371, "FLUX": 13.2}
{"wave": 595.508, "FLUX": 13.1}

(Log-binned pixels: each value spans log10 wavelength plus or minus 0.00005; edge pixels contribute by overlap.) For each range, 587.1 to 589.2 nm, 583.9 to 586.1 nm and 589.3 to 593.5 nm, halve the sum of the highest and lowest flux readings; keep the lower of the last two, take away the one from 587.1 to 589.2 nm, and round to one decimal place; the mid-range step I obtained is -1.1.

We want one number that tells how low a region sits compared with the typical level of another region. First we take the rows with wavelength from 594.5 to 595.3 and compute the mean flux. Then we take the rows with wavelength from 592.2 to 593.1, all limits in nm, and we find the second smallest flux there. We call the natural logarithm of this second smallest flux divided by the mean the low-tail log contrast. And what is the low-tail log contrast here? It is -0.045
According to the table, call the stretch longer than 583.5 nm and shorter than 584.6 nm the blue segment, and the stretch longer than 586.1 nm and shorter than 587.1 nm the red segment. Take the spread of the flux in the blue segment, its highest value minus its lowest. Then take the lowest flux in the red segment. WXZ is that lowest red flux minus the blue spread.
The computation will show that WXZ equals 4.0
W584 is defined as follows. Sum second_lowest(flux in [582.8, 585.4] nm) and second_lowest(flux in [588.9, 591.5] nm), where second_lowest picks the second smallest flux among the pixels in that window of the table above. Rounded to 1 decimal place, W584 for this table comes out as 21.4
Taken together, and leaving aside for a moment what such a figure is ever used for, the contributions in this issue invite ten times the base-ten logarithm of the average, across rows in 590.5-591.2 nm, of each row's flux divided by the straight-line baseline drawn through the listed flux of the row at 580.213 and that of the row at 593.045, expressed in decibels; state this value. 0.16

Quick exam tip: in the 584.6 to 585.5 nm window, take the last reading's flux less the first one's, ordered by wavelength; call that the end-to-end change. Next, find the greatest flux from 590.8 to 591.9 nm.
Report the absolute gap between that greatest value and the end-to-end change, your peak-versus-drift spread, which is 12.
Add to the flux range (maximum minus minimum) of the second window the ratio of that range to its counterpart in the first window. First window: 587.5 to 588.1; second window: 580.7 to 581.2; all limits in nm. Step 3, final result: 2.7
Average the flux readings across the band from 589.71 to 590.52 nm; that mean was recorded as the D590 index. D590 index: 12.7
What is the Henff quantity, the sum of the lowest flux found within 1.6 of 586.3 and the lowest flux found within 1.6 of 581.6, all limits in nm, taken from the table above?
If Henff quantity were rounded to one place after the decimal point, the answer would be 20.1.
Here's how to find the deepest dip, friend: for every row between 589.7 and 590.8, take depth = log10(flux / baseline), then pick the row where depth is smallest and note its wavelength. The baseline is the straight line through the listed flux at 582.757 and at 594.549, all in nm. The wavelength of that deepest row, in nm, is 589.776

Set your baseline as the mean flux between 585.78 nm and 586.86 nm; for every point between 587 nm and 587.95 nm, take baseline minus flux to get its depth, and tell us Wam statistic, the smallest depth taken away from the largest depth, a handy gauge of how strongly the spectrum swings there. 6.1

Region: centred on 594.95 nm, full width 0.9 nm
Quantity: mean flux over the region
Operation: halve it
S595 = 6.50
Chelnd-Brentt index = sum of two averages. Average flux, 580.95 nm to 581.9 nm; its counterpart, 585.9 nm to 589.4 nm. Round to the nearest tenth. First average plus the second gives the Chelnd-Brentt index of 26.1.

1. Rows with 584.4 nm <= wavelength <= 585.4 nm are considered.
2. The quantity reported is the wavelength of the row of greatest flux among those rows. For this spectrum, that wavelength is 584.908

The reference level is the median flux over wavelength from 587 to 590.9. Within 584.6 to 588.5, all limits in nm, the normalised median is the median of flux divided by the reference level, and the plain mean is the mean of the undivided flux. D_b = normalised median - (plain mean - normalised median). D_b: -11.4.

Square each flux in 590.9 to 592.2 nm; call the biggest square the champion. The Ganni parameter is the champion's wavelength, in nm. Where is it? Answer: 591.000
